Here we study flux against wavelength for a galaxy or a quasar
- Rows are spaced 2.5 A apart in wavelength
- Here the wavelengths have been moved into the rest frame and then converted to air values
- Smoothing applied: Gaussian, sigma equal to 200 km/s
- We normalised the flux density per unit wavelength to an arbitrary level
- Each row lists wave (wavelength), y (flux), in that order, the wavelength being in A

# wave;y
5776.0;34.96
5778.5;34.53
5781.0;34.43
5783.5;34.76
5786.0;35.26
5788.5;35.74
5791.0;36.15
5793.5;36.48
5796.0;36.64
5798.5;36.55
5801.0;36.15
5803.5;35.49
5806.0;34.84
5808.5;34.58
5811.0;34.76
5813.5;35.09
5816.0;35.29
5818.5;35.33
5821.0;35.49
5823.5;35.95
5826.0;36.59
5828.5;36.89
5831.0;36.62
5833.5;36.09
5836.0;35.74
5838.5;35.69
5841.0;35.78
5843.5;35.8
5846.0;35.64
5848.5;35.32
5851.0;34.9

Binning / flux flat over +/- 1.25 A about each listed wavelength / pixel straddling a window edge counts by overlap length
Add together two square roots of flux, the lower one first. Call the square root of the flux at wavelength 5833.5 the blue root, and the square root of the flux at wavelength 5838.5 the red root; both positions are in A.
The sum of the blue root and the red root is 12.0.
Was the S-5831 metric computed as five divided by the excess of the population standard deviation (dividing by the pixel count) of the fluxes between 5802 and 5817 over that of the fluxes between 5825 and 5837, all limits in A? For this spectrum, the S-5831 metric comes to -50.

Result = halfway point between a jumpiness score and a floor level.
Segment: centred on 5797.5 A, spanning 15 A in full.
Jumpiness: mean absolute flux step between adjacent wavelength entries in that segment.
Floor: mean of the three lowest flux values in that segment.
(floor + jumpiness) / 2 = 18.1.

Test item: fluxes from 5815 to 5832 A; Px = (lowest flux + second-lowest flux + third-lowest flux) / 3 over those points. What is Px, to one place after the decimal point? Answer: 35.4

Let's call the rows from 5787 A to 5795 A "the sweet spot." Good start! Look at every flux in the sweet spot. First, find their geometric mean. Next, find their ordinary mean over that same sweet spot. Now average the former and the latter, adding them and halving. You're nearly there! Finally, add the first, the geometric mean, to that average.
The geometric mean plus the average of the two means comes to 72.2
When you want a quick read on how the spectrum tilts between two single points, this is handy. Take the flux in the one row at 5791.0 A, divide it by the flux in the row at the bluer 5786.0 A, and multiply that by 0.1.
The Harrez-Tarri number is 0.1025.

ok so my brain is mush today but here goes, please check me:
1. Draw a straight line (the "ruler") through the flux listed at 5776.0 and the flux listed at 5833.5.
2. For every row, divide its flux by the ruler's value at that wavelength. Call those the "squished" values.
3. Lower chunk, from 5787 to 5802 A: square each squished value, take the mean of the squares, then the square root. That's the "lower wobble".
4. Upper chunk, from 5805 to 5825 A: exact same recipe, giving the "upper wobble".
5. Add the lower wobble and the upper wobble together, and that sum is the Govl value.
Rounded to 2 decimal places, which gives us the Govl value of 2.01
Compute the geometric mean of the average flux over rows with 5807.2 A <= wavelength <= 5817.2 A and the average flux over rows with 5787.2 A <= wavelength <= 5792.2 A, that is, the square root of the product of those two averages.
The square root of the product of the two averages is 35.43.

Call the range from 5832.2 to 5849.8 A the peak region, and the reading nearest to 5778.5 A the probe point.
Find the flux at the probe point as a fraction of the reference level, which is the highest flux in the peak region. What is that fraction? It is 0.957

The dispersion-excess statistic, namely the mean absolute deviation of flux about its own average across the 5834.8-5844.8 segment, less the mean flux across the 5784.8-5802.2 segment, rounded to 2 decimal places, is -36.10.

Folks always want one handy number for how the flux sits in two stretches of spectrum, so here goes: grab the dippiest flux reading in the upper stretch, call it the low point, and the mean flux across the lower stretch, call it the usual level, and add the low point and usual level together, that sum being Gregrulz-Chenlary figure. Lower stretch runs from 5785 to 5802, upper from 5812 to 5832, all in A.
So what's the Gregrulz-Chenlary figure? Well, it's 71.2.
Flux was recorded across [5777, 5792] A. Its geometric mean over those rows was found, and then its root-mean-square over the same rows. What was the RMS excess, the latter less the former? 0.011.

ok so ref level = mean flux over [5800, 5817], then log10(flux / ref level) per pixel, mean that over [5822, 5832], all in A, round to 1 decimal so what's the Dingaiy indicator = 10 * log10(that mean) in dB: -17.9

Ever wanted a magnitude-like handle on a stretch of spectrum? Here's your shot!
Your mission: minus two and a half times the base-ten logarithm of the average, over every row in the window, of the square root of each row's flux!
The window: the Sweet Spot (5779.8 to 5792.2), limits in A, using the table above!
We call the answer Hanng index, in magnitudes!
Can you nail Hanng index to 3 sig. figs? -1.93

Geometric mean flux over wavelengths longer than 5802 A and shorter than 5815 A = 35.0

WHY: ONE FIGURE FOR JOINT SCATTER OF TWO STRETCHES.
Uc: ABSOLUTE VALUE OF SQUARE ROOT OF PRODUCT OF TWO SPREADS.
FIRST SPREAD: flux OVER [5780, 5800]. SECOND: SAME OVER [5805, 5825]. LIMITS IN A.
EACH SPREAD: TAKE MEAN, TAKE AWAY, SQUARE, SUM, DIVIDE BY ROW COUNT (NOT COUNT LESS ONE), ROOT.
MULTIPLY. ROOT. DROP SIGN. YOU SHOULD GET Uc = 0.576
